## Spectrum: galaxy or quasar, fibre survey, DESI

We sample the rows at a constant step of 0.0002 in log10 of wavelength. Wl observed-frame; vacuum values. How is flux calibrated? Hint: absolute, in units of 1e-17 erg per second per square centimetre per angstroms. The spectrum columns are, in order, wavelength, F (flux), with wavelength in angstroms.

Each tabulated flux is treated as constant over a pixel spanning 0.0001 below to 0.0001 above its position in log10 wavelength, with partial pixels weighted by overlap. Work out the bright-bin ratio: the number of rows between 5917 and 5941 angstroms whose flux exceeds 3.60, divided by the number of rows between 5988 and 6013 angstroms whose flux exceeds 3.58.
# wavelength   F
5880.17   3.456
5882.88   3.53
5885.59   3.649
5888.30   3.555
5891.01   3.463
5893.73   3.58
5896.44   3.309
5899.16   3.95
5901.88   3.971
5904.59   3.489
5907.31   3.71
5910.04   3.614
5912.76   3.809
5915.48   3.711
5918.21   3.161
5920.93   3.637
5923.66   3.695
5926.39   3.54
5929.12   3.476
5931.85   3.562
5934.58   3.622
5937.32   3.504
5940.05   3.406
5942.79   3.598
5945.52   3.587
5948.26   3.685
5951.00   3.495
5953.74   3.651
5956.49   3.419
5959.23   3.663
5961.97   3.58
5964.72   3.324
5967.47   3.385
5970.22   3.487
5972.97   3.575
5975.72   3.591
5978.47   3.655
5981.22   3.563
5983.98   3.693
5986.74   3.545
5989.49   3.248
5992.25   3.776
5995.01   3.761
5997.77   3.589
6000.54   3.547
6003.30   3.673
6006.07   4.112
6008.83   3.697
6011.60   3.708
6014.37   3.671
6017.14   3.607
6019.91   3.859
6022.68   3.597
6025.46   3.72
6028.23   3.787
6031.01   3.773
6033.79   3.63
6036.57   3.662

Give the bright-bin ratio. 0.43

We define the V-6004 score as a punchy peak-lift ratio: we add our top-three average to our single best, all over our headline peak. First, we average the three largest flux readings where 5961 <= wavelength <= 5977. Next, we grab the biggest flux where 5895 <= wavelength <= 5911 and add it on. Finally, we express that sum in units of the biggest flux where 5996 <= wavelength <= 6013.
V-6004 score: 1.84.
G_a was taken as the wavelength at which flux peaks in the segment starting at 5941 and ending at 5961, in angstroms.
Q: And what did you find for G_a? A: 5948.26 angstroms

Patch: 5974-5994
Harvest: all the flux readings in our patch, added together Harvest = 25.1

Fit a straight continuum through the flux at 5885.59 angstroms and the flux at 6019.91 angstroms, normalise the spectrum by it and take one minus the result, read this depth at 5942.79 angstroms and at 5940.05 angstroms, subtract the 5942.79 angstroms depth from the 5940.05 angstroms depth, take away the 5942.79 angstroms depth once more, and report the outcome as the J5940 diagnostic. 0.013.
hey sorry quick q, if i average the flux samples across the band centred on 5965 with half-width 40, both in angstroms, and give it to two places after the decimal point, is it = 3.56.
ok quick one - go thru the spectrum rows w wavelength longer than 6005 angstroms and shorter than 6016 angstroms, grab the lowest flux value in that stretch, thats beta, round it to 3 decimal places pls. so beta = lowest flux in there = 3.671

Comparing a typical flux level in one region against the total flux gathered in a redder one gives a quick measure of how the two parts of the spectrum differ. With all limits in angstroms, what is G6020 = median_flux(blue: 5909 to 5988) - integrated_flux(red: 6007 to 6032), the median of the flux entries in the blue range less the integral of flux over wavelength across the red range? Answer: -89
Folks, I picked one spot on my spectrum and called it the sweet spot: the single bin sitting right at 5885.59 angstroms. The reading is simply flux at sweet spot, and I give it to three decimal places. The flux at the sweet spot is 3.649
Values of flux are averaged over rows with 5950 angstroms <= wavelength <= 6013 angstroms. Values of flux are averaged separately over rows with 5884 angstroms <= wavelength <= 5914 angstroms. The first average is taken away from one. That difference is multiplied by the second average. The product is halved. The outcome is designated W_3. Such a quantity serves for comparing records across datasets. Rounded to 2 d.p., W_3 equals -4.73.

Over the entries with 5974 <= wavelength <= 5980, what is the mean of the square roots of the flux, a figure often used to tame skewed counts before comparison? 1.90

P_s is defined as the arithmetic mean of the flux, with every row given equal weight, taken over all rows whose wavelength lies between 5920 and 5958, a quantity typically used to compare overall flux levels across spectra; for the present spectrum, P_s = 3.56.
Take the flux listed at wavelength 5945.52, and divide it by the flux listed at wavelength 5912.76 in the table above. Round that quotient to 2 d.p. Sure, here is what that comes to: 0.94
